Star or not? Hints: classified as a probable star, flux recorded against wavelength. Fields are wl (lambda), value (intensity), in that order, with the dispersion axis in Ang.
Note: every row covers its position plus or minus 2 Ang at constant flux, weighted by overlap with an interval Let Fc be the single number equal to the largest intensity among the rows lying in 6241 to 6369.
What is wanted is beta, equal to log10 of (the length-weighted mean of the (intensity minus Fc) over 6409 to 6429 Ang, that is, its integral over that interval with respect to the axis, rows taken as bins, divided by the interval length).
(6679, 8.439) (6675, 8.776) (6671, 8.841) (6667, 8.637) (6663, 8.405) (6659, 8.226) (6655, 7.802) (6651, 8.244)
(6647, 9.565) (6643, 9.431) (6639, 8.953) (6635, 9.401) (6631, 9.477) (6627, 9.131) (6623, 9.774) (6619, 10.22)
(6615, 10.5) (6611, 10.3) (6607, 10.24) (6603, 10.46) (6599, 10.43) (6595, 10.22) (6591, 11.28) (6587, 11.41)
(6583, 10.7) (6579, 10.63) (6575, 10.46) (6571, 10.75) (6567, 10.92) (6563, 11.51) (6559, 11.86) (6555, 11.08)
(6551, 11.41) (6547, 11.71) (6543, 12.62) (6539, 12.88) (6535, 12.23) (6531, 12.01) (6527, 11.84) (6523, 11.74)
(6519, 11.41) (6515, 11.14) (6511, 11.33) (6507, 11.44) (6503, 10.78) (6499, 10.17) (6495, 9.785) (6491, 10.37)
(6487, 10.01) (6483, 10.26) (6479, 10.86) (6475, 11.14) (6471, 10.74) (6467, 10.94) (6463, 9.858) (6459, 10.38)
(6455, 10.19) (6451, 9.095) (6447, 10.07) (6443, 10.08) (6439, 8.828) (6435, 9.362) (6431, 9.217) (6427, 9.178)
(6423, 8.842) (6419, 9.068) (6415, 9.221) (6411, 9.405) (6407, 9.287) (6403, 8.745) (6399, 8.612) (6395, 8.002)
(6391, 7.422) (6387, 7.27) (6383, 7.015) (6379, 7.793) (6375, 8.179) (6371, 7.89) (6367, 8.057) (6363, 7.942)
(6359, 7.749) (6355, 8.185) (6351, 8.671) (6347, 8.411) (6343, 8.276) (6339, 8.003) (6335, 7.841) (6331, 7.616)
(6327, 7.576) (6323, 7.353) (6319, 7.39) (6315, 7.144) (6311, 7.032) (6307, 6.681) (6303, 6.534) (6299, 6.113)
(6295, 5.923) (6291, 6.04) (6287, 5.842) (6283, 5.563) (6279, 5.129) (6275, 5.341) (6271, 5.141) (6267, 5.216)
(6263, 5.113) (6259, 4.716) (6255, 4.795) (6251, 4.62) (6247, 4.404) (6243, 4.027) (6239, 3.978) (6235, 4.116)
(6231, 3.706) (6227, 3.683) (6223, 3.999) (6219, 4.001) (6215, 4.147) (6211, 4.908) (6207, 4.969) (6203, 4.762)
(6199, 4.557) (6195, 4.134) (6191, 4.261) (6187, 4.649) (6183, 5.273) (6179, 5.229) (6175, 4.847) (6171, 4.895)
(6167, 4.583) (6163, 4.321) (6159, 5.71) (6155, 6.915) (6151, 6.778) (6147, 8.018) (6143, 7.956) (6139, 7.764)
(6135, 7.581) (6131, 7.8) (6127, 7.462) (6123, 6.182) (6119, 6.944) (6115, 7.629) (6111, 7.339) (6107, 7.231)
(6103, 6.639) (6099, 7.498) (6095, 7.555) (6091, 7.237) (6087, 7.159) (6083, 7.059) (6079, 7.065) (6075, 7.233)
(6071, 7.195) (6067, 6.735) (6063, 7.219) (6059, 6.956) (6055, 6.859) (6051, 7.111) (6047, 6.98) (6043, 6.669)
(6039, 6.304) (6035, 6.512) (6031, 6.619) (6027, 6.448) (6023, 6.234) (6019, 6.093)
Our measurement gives -0.3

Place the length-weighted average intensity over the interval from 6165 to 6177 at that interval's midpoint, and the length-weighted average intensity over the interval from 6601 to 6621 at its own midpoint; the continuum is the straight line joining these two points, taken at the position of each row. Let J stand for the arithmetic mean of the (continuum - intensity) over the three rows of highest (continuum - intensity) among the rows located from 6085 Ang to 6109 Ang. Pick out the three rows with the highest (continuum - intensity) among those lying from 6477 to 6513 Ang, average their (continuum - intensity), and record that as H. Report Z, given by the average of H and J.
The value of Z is -2.1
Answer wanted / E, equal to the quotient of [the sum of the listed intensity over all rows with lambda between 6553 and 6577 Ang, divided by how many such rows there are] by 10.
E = 1.11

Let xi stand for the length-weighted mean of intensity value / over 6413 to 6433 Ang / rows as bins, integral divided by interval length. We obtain 9.1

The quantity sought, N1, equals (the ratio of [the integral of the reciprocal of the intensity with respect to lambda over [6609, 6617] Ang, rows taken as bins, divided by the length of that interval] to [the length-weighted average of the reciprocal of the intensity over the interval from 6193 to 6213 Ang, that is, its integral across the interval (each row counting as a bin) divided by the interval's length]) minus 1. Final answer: -0.55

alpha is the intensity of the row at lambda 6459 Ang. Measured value 10.38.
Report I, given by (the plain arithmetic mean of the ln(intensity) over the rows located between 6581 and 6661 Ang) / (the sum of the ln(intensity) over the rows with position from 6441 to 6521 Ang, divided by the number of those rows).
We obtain 0.97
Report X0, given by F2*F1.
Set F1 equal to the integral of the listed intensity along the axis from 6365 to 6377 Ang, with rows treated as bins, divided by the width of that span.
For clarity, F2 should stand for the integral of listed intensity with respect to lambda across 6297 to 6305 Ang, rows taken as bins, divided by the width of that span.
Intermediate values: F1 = 8.0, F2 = 6.3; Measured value 51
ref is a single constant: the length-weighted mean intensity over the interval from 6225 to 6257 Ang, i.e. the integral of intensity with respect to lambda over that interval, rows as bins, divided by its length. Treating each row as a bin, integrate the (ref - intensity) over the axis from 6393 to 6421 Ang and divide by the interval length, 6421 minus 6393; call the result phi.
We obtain -4.7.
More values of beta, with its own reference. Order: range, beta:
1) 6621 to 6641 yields -0.2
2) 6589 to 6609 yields 0.3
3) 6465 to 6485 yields 0.3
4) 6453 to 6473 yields 0.2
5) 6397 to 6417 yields -0.4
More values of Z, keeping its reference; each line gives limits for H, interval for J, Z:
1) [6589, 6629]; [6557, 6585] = 0.1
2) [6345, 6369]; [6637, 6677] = 1.0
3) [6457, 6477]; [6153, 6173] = -0.9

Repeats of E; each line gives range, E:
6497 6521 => 1.10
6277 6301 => 0.58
